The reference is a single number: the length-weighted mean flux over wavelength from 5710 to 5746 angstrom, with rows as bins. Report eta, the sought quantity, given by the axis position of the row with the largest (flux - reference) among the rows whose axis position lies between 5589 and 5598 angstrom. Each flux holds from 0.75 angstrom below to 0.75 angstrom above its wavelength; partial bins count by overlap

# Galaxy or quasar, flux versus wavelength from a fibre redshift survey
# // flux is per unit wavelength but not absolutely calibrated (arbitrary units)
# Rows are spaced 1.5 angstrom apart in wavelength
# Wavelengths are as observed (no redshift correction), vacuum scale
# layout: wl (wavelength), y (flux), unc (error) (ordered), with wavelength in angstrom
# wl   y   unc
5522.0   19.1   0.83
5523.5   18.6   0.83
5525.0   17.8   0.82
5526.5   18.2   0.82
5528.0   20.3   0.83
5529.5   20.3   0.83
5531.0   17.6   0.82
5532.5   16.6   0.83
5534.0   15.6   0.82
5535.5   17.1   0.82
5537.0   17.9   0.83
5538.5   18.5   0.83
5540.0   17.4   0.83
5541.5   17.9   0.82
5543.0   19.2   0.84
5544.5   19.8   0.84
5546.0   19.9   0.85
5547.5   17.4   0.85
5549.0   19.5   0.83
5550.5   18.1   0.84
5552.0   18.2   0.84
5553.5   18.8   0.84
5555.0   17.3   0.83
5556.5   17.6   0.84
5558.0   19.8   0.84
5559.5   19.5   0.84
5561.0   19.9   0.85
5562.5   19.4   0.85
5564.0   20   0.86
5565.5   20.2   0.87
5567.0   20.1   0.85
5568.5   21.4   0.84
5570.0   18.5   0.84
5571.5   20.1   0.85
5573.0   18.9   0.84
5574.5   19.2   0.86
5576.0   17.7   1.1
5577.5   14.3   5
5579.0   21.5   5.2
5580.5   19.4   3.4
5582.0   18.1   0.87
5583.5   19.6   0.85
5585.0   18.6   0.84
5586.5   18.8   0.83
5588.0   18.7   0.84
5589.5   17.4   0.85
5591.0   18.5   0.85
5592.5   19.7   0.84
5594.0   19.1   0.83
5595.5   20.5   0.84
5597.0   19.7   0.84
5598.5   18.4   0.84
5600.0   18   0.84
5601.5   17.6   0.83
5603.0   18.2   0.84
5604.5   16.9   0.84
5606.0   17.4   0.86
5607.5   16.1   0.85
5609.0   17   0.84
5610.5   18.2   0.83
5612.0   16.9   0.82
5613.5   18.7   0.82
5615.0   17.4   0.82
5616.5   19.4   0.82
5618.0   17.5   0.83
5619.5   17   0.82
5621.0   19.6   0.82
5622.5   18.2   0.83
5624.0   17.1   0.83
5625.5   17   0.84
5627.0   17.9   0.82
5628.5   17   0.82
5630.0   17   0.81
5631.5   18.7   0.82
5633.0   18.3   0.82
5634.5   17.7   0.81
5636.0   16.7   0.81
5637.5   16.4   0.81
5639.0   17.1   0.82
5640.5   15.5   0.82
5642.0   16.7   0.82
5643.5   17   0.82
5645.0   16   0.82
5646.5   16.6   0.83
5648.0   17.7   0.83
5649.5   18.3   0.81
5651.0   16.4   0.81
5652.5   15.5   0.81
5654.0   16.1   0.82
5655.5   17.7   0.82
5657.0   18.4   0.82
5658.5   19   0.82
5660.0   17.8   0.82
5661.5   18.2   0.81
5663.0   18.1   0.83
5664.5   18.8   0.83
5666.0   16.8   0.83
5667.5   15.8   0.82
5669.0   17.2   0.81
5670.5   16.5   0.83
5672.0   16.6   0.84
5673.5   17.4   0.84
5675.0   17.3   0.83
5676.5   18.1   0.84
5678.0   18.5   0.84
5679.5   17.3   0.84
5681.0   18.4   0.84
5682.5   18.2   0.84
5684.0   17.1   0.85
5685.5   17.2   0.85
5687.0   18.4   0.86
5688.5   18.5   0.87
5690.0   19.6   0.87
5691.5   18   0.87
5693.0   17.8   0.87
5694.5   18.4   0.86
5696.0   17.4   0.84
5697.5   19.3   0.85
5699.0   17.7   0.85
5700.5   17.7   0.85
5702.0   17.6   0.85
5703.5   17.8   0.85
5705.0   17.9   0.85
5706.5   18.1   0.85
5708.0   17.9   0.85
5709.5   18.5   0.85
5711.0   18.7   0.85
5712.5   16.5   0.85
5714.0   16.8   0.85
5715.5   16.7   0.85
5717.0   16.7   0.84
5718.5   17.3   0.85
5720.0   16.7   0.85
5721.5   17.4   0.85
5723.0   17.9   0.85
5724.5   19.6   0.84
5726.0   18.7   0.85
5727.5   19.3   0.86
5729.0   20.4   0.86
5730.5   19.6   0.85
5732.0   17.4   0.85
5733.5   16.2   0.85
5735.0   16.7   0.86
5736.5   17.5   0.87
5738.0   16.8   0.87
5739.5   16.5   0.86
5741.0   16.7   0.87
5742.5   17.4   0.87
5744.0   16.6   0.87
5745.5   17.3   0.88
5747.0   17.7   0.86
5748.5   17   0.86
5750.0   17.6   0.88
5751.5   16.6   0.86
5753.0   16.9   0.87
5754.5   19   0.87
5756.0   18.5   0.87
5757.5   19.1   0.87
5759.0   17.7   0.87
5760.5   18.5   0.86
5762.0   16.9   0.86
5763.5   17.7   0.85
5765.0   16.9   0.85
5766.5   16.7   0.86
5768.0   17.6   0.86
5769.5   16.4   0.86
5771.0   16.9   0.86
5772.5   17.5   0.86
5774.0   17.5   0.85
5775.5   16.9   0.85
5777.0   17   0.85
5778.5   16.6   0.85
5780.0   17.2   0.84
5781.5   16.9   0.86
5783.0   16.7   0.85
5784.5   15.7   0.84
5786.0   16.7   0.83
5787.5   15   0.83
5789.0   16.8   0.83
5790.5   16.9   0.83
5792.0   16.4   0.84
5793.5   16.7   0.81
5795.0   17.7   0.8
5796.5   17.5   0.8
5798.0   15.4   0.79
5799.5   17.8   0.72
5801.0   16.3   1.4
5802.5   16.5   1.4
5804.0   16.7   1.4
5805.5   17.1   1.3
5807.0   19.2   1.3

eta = 5595.5 angstrom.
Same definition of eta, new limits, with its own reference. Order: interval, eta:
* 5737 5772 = 5757.5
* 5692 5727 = 5724.5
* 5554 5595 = 5579.0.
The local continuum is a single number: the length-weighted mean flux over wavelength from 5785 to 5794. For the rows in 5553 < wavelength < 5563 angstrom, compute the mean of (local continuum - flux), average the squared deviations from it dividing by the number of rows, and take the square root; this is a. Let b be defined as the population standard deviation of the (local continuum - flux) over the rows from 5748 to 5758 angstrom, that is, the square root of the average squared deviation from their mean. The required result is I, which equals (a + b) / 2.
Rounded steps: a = 1.0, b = 0.97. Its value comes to 1.0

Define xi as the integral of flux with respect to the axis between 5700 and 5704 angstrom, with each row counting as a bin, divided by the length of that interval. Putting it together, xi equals 17.7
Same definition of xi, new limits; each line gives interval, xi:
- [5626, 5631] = 17.4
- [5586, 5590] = 18.3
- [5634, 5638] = 16.9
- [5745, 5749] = 17.4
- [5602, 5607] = 17.4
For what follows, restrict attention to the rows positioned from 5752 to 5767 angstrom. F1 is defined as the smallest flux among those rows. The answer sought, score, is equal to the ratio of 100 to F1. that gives 6.0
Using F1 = 16.7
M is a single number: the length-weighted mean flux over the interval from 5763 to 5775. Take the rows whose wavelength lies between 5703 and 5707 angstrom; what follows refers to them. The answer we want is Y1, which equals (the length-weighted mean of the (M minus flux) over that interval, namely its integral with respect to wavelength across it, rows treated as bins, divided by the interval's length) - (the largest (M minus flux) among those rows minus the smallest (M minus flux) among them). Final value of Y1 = -1.1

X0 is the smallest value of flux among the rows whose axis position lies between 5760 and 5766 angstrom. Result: 16.9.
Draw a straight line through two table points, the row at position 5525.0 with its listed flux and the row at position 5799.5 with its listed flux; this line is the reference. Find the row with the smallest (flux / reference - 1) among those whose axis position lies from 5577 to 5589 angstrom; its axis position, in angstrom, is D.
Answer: 5577.5 angstrom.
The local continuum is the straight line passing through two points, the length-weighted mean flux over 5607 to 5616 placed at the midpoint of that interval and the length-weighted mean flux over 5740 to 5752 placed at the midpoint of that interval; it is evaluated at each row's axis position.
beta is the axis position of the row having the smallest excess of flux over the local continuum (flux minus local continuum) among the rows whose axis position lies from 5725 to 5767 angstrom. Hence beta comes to 5733.5 angstrom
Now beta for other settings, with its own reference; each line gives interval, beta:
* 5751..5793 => 5787.5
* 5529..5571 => 5534.0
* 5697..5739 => 5733.5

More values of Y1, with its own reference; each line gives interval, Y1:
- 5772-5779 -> -0.9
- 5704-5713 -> -3.0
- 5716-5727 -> -3.5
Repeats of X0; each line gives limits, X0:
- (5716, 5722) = 16.7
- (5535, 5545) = 17.1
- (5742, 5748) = 16.6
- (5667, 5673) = 15.8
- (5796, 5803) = 15.4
